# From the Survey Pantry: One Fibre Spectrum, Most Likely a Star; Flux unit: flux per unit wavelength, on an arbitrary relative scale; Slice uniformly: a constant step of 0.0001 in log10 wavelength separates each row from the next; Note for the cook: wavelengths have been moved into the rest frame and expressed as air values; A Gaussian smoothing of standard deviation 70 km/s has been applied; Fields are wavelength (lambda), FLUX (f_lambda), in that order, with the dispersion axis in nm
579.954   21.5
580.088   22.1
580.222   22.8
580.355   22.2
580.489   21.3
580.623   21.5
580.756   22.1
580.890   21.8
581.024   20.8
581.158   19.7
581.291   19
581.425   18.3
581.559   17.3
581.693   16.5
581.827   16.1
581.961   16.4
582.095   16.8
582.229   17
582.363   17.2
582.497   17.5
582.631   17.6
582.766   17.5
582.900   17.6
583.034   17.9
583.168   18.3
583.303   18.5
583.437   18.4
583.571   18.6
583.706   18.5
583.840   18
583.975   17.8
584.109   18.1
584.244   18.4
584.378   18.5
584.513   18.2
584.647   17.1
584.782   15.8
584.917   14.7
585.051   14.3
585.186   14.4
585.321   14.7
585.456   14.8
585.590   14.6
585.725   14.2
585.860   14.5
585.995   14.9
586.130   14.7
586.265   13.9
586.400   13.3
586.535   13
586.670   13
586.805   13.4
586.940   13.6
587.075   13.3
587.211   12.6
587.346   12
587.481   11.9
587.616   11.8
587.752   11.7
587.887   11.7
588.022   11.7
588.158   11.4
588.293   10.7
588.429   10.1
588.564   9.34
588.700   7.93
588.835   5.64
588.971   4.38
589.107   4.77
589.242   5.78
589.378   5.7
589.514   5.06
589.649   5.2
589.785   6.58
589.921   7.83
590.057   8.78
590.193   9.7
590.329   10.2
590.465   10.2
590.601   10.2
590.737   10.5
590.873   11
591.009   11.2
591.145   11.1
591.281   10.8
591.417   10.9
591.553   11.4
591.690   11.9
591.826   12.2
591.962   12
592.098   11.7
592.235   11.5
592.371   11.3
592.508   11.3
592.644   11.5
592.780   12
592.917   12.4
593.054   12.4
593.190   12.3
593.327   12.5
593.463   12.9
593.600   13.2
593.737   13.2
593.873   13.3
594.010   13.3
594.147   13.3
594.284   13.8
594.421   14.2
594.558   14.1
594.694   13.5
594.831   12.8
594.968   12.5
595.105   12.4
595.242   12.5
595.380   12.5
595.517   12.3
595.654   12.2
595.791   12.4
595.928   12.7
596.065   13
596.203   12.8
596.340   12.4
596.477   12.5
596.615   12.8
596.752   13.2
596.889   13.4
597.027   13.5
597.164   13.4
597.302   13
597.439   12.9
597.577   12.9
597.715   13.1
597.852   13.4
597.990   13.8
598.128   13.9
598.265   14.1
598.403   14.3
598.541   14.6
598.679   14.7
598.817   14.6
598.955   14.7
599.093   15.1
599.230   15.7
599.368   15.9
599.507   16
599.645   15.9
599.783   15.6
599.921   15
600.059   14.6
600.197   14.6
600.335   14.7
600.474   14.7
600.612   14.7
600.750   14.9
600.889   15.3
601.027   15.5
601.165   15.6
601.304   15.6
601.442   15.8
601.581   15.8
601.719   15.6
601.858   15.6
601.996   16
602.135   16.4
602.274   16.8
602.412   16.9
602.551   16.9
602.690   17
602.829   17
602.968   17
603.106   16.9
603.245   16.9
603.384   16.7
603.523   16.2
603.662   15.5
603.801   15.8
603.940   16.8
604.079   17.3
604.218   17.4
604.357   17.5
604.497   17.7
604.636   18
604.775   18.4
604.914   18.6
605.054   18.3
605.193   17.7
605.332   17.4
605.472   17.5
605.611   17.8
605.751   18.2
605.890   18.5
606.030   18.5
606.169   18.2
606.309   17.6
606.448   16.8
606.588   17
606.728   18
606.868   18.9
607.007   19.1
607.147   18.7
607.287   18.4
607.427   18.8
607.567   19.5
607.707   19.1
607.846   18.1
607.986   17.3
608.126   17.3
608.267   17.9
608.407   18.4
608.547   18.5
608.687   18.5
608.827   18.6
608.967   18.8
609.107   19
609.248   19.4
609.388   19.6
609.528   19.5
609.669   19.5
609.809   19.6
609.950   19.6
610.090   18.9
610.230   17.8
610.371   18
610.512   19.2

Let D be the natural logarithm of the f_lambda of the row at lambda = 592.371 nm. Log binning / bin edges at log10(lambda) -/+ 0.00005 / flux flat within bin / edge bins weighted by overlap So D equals 2.4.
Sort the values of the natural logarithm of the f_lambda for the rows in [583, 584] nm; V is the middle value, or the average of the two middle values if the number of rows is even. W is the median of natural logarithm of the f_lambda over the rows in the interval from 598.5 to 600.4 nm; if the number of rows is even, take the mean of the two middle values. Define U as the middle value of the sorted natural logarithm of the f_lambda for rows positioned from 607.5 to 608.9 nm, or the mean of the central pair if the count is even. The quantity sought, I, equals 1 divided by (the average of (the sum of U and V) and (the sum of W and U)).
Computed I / 0.1749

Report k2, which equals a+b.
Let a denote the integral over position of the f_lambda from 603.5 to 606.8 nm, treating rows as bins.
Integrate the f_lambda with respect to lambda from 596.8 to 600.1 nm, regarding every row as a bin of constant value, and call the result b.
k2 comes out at 105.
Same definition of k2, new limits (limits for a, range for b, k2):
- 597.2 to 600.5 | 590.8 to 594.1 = 87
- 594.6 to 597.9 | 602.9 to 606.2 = 100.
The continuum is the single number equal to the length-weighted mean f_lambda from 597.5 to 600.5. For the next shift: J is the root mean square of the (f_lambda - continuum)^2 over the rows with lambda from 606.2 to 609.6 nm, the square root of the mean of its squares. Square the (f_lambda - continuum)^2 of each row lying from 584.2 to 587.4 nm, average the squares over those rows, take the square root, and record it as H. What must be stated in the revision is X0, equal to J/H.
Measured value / 3.0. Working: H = 5.5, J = 16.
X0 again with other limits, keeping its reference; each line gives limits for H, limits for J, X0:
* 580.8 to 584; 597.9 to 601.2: 0.0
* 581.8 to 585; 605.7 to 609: 1.4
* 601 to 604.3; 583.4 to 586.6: 2.0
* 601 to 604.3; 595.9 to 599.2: 0.6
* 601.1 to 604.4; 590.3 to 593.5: 2.6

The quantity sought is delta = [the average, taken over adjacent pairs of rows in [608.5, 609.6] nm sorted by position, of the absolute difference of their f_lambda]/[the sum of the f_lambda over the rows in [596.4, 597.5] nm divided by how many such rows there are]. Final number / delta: 0.013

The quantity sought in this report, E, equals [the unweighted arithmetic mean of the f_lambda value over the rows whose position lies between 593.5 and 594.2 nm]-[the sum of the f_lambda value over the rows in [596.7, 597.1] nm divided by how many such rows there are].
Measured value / 0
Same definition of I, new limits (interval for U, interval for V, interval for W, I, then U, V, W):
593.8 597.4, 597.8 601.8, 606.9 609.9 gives 0.1861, 2.56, 2.70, 2.93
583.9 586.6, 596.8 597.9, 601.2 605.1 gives 0.1854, 2.69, 2.58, 2.83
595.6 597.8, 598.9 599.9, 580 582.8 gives 0.1856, 2.56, 2.75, 2.91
